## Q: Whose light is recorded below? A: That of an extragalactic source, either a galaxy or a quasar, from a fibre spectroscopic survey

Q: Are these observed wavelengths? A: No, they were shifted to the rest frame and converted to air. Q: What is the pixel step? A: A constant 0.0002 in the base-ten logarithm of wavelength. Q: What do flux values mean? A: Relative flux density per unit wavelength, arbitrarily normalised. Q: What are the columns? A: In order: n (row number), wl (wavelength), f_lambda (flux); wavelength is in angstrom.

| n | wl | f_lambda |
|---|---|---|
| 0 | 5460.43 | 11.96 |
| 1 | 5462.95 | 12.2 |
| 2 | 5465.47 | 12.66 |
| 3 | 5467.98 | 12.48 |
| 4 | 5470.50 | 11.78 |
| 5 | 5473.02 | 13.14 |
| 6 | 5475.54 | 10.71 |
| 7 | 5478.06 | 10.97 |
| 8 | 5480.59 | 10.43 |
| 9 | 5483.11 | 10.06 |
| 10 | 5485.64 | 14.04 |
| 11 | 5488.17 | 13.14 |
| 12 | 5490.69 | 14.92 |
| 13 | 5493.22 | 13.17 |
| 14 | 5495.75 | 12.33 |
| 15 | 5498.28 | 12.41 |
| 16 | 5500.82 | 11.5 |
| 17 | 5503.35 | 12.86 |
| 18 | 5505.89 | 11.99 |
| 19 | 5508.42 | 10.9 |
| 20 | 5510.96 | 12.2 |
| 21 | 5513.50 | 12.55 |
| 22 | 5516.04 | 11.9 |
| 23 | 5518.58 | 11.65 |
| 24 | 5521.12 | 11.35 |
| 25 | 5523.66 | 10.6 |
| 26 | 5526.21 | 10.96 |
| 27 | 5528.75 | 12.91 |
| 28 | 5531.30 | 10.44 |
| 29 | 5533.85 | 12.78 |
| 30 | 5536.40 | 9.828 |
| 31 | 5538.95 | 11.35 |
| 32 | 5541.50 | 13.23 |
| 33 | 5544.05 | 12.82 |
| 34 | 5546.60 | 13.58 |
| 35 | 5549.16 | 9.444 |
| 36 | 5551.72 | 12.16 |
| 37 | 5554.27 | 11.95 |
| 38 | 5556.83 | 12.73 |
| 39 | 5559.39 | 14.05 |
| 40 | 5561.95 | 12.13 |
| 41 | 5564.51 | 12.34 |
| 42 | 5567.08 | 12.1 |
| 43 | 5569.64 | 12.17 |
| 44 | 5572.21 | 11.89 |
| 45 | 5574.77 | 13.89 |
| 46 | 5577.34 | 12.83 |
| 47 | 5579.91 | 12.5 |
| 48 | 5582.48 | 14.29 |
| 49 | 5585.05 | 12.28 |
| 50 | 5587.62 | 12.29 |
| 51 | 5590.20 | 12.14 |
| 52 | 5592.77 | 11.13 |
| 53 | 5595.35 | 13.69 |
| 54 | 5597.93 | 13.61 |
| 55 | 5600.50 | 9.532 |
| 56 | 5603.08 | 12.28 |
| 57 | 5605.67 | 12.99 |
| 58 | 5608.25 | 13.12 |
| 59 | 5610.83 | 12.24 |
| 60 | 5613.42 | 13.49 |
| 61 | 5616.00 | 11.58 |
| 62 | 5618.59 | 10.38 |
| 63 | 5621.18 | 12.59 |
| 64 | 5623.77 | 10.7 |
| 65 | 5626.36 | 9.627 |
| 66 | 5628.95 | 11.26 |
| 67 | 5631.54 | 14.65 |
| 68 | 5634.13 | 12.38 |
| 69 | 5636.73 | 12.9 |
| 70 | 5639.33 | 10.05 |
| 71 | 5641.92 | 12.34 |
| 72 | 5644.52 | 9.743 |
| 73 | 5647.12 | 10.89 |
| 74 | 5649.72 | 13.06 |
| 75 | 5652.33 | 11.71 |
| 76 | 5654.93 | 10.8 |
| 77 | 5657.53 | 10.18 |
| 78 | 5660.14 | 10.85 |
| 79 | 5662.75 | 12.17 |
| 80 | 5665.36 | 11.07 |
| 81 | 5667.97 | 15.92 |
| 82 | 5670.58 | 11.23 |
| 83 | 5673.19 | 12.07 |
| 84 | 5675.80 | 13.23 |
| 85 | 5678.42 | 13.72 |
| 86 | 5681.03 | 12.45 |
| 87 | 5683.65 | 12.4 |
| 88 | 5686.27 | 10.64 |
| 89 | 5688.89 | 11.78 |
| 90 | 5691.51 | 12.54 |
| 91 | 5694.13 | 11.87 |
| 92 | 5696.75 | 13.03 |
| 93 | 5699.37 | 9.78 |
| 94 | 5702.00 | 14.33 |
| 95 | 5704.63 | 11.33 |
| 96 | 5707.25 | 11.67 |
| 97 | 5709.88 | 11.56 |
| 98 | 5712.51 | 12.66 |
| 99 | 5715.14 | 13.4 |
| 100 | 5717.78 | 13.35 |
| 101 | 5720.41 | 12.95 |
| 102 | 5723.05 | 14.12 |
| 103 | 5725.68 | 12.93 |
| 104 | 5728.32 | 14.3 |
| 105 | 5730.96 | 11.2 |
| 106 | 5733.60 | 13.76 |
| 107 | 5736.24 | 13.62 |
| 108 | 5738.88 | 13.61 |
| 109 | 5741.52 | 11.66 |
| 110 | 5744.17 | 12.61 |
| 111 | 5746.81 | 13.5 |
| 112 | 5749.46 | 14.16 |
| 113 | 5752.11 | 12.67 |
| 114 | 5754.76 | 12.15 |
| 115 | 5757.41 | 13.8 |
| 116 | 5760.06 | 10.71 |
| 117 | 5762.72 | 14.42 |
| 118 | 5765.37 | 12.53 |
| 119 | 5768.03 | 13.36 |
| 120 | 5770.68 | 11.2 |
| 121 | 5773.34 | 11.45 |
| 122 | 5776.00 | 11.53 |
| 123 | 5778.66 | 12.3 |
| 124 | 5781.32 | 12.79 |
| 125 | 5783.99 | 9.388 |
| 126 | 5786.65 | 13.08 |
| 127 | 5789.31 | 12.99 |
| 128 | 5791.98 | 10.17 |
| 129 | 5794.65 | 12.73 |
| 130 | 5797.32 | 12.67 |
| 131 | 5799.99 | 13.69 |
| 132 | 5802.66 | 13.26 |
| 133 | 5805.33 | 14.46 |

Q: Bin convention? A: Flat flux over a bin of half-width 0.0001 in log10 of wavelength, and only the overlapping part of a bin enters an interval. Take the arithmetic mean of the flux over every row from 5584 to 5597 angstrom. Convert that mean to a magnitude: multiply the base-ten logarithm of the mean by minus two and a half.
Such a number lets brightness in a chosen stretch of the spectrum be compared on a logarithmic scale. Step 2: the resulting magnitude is -2.73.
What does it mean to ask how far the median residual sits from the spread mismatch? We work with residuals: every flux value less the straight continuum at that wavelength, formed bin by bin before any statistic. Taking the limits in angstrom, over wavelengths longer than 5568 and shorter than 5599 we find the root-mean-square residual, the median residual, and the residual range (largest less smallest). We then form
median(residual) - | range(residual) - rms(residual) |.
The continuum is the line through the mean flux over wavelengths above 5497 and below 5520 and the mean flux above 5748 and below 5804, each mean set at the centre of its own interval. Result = -1.8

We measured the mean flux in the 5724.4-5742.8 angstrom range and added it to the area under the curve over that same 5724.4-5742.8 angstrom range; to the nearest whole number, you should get 253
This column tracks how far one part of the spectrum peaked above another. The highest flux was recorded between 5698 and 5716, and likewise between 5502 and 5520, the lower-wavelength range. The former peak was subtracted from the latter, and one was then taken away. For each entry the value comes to -2.5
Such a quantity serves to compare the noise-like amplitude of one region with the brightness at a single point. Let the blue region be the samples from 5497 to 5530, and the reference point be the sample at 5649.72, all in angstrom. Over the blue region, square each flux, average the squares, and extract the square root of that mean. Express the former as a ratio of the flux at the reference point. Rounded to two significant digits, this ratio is 0.91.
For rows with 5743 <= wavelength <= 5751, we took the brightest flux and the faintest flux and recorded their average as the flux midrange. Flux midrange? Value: 13.4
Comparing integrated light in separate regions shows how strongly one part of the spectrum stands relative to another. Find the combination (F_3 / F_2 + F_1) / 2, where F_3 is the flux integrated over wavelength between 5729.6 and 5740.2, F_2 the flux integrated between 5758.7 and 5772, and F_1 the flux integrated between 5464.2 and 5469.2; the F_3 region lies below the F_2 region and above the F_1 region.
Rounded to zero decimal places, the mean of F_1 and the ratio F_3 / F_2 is 32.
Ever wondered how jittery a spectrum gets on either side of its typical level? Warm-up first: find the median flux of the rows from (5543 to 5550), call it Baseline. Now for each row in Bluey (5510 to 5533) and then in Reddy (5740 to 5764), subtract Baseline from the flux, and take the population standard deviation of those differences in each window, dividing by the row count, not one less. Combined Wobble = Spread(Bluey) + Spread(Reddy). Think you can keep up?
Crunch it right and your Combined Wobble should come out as 2.0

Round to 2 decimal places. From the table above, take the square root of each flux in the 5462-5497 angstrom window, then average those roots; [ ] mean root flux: 3.50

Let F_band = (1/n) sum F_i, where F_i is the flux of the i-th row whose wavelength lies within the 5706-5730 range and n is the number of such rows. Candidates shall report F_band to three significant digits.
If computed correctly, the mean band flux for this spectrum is 13.0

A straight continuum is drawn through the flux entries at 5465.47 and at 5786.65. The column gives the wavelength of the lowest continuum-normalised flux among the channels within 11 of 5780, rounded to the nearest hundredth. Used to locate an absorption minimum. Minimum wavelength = 5783.99 angstrom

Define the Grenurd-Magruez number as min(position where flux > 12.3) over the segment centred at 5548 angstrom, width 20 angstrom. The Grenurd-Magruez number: 5541.50 angstrom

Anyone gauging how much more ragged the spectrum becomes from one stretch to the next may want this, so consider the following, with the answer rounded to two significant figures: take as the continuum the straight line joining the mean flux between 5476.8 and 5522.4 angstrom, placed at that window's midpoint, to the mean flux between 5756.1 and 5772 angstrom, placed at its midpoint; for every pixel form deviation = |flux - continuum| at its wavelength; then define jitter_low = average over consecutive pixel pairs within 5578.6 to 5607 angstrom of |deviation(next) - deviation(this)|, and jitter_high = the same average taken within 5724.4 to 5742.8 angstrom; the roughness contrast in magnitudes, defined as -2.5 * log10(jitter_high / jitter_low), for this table 1.1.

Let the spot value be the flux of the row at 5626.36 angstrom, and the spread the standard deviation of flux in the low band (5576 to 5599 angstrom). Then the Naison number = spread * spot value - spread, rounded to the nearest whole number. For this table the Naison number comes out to 8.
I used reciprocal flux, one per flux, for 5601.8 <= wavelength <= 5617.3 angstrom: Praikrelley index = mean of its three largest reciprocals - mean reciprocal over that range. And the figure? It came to 0.0037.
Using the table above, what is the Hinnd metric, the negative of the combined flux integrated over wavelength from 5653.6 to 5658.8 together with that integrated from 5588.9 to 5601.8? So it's -210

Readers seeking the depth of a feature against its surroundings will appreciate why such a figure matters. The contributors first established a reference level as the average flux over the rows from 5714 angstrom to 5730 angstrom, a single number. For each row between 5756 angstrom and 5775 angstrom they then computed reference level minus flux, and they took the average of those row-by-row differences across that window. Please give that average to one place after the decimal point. 1.0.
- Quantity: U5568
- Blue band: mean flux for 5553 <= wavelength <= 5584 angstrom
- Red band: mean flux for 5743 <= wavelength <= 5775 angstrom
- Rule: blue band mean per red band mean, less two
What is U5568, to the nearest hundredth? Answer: -1.00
